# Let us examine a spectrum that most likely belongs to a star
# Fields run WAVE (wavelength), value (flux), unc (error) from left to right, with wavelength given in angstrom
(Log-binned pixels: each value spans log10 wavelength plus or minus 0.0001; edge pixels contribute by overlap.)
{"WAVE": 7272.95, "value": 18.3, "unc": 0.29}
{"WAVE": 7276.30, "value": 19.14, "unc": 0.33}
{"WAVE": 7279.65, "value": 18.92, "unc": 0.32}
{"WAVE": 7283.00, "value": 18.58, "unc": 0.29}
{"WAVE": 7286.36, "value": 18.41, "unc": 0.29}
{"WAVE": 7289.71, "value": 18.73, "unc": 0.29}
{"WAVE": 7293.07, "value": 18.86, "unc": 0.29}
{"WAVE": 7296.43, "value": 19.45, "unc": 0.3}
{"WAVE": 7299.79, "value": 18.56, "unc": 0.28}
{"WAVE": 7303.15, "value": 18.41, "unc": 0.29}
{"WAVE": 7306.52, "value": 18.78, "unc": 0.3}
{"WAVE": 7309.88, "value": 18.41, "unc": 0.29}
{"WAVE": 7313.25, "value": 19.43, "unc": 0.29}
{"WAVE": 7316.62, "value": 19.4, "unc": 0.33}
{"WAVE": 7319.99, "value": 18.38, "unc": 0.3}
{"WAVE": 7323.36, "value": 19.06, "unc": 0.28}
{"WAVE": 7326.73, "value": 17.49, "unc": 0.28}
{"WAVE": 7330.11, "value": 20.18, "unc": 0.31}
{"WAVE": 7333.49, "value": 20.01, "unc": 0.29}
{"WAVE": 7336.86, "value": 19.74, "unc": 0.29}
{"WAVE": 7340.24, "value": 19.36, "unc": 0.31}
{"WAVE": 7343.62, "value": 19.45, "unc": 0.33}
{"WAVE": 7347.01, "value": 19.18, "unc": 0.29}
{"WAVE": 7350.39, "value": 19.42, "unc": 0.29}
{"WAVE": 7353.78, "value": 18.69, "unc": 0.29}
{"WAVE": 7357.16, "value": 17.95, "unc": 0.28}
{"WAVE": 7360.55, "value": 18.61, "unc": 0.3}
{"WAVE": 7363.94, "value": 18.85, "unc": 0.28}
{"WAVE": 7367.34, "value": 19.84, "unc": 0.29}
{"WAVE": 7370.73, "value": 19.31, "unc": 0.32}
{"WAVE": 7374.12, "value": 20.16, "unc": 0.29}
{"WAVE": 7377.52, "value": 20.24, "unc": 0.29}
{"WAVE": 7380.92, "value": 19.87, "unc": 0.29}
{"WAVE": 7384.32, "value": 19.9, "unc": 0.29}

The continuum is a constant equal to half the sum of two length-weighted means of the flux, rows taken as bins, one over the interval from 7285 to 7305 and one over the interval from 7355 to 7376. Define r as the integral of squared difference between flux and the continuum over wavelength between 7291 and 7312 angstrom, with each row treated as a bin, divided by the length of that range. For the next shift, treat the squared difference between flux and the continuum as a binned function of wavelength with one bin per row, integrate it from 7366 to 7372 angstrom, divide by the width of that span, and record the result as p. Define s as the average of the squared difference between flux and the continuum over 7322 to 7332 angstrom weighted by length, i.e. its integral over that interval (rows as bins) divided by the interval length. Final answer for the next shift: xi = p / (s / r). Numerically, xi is 0.06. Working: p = 0.49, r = 0.2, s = 1.3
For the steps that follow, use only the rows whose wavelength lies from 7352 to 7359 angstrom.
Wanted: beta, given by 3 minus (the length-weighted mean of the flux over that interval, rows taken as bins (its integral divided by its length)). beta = -15.3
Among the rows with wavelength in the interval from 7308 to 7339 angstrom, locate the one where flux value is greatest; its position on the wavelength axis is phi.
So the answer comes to 7330.11 angstrom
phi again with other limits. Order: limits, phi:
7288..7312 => 7296.43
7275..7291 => 7276.30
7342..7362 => 7343.62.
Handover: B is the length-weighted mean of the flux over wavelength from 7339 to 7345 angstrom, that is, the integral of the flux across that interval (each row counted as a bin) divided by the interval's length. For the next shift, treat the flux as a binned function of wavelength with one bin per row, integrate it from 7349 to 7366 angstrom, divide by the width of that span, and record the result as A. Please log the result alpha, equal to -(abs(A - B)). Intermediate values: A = 18.7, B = 19.4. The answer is -0.7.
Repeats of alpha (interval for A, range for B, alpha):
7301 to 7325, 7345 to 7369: -0.1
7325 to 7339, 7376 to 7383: -0.7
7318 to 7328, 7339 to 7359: -0.6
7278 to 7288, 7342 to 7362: -0.3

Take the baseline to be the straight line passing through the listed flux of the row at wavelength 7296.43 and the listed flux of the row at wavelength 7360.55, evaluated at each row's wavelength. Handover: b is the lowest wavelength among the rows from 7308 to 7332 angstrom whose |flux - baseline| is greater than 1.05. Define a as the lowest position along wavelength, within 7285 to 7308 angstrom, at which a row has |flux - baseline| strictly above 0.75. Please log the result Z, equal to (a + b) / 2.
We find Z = 7306.5 angstrom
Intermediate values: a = 7286.36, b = 7326.73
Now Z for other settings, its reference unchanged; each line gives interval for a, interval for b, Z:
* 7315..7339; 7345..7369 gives 7343.7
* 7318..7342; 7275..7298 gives 7303.2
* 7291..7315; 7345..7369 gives 7333.6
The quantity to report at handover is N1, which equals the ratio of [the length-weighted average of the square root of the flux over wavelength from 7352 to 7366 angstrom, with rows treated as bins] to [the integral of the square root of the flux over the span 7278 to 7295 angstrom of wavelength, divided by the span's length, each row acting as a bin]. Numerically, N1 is 1.00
